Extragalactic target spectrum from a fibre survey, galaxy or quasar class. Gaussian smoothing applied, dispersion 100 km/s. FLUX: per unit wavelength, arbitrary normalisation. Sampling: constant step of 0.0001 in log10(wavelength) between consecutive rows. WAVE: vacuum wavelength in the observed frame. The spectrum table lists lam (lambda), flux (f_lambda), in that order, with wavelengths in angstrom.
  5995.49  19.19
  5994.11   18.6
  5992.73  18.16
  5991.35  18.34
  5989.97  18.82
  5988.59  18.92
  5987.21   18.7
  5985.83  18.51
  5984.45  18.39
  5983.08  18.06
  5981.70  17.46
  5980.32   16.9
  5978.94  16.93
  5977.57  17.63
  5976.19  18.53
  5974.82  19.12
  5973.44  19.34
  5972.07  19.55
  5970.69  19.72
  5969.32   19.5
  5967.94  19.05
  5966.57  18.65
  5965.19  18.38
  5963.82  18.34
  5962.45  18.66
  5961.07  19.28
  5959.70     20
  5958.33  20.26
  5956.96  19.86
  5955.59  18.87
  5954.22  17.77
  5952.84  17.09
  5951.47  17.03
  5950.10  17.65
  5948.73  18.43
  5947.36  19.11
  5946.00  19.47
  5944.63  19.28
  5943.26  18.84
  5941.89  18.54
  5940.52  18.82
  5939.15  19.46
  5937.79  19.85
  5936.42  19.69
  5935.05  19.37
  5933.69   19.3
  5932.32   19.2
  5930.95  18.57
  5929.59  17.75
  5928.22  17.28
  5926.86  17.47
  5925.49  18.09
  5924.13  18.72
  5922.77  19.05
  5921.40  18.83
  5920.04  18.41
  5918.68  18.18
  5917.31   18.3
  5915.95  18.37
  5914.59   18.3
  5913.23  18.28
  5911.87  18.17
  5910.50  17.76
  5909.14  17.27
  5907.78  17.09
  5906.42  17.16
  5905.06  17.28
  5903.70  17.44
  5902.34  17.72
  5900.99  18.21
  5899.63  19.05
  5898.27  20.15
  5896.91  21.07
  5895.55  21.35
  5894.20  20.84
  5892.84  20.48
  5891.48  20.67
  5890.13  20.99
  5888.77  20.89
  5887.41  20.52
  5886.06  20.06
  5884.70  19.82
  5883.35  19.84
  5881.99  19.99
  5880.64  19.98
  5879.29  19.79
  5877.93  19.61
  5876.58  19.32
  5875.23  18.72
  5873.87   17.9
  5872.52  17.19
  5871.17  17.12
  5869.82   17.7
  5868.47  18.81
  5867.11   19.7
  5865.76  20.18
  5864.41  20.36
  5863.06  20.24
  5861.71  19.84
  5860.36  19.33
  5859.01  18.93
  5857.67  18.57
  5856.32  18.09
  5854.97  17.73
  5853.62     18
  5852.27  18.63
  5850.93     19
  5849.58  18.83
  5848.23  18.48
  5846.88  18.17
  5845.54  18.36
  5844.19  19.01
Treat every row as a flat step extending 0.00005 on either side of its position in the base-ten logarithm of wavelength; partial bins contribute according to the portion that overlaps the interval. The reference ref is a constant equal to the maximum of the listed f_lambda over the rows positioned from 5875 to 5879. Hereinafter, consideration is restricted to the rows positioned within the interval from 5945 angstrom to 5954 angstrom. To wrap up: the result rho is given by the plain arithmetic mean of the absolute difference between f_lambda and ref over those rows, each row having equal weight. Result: 1.5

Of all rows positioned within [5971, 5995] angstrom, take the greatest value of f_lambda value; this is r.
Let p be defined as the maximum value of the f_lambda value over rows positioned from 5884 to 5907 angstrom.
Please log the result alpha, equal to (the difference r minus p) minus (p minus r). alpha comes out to -3.6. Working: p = 21.35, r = 19.55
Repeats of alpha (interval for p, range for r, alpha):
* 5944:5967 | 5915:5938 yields -0.8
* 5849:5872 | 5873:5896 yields 2.0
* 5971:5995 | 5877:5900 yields 3.6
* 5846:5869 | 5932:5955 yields -1.0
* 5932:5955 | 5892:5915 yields 3.0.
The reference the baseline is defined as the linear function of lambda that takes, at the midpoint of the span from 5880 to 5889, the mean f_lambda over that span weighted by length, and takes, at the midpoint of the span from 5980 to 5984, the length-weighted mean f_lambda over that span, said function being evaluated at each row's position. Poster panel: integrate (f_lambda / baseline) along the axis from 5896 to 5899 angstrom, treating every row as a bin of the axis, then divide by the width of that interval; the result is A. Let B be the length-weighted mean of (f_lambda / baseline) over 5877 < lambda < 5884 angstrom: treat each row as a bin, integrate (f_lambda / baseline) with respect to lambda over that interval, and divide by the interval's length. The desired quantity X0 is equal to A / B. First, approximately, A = 1.04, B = 0.980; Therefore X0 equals 1.06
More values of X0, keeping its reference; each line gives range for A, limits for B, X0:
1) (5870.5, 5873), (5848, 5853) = 0.94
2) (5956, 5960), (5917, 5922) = 1.14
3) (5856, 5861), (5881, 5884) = 0.92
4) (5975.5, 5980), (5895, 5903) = 1.01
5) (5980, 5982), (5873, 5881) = 1.03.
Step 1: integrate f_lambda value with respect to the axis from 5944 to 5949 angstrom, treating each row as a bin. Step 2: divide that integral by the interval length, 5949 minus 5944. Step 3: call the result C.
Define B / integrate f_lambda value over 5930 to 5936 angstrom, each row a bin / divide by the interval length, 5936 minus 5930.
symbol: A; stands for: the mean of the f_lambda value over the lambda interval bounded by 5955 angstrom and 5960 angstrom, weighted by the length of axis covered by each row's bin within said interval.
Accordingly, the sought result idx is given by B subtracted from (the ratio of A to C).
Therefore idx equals -18.0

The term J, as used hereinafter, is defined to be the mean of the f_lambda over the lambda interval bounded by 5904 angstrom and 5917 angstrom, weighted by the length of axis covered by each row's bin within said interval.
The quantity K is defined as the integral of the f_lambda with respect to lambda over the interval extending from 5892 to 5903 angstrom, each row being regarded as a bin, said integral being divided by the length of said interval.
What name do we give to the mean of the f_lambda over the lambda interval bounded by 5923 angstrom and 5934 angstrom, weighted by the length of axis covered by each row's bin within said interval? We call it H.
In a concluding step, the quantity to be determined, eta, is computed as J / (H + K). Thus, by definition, 0.465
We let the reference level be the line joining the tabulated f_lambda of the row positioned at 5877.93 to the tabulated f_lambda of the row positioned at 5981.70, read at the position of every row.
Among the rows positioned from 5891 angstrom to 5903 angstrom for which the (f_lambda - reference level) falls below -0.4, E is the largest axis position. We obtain 5902.34 angstrom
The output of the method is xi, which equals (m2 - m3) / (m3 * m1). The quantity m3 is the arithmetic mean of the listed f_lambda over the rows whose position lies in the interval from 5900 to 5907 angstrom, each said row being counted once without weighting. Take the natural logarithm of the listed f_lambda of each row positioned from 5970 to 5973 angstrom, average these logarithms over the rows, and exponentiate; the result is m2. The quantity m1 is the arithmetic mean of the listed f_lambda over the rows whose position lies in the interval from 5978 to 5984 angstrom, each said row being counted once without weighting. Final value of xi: 0.007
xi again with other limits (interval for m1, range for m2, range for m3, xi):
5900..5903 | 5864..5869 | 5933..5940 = 0.001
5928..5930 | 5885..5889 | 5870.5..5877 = 0.008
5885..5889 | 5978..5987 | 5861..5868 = -0.006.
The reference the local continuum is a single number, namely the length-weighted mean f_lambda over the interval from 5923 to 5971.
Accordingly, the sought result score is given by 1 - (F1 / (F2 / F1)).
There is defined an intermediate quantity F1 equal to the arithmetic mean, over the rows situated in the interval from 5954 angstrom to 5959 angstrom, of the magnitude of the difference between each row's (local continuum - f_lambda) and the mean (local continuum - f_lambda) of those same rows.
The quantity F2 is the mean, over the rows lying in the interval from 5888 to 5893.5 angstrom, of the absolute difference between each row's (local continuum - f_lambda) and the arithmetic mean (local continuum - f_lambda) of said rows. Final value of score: -3.15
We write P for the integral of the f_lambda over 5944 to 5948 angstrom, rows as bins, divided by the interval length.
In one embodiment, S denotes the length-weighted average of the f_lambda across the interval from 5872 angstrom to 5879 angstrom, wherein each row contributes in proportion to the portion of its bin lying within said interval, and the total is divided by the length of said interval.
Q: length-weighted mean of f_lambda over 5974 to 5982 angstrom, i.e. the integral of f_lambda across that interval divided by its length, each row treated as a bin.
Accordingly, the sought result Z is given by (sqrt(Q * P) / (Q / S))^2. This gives 377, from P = 19.3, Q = 17.8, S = 18.6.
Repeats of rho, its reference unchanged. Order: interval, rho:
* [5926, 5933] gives 1.6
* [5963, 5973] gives 0.6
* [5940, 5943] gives 0.9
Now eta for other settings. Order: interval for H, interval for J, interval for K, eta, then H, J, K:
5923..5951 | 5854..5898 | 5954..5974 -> 0.515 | 18.7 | 19.55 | 19.2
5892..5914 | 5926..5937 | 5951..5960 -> 0.496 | 18.7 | 18.55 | 18.7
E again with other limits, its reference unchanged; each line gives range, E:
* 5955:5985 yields 5980.32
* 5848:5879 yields 5875.23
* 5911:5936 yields 5929.59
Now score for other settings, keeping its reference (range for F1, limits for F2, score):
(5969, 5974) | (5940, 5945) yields 0.94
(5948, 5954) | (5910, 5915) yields -0.31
